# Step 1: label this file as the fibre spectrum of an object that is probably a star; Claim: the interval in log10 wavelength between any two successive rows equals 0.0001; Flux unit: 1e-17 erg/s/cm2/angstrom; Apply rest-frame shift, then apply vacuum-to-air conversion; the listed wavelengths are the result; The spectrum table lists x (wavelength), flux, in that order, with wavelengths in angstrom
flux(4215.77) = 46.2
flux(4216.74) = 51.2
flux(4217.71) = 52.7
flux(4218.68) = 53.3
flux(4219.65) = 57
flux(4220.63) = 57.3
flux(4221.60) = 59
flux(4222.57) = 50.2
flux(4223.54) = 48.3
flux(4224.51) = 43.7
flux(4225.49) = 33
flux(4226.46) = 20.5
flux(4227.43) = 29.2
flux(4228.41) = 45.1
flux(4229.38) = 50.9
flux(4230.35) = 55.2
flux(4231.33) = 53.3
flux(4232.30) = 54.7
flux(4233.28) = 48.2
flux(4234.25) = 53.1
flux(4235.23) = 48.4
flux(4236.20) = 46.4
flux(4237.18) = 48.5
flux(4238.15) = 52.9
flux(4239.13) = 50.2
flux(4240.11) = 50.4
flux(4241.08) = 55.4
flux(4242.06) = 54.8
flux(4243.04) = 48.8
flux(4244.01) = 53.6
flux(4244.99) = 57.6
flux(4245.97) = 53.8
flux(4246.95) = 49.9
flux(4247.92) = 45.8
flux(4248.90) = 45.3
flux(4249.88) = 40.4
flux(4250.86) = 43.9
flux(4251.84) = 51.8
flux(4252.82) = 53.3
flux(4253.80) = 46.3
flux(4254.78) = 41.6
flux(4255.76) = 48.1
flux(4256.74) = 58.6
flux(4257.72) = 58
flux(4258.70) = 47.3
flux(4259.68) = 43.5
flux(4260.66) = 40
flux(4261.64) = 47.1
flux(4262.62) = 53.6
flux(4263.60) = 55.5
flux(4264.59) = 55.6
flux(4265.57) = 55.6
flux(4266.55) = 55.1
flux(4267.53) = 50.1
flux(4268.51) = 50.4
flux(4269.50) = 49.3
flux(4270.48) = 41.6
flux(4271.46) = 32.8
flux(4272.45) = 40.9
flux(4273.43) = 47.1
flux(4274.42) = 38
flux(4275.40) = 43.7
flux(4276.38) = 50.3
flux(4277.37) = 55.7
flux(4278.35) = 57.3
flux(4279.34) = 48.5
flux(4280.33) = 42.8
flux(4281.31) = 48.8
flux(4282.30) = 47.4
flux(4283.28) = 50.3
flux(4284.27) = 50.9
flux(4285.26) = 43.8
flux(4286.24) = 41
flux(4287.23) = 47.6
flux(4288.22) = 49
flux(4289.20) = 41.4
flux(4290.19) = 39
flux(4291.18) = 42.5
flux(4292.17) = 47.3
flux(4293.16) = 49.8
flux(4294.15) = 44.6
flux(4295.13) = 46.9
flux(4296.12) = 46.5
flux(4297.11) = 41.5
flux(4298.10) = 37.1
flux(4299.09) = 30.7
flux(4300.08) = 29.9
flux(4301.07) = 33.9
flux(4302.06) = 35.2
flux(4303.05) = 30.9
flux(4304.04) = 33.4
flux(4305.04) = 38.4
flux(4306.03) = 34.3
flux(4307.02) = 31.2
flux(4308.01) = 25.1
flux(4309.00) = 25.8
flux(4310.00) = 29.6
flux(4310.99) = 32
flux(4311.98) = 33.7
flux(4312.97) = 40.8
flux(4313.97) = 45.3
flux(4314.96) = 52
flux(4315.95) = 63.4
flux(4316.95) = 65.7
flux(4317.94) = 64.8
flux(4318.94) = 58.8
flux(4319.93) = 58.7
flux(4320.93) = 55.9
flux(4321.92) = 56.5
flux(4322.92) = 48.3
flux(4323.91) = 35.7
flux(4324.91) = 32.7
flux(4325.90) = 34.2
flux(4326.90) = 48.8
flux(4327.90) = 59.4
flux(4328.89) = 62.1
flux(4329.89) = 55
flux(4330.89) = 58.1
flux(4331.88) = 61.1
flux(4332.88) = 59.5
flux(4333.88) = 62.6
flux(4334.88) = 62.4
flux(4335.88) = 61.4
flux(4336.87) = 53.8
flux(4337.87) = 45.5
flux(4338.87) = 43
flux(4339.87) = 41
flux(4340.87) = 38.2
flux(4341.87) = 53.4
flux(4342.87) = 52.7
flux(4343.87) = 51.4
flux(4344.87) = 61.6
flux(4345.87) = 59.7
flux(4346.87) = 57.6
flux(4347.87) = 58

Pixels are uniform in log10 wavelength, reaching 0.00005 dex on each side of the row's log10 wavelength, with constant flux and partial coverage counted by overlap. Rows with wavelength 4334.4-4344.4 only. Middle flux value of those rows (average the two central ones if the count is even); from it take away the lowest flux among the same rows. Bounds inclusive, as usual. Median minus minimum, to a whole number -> 14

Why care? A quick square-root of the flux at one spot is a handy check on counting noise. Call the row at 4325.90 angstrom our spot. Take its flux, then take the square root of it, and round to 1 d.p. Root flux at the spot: 5.8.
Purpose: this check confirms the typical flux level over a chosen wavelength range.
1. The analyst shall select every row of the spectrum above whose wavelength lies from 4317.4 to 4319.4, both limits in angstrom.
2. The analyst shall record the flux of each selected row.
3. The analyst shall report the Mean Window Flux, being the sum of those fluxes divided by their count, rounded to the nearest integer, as 62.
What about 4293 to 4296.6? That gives 47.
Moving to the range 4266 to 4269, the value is 52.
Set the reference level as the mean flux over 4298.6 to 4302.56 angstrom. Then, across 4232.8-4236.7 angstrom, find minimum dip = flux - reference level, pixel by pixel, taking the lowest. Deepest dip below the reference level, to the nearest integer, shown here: 14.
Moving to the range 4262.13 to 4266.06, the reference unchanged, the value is 21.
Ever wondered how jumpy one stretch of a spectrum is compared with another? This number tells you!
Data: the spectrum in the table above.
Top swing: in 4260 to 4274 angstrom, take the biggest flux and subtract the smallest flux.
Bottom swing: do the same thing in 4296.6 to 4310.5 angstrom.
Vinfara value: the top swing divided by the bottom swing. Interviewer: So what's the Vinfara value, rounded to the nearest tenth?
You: 1.4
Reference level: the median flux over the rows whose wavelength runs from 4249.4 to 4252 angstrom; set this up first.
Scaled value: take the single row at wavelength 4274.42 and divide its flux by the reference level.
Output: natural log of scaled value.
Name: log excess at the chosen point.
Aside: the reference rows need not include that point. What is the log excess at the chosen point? -0.14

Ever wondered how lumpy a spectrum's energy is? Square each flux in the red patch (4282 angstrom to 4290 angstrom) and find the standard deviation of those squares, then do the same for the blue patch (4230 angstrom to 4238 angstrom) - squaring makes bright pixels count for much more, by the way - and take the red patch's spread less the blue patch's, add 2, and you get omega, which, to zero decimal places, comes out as 6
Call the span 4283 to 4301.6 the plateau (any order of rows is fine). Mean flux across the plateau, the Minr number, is 43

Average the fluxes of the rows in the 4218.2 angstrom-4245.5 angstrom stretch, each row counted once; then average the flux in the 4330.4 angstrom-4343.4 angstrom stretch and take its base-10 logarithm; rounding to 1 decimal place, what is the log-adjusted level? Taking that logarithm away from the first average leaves 47.5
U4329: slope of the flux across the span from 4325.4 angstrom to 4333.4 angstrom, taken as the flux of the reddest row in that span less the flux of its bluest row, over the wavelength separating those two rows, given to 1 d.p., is 3.6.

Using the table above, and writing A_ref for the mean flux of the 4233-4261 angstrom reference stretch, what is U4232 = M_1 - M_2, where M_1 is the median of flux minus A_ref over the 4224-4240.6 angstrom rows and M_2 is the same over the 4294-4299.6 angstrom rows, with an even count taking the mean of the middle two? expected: 5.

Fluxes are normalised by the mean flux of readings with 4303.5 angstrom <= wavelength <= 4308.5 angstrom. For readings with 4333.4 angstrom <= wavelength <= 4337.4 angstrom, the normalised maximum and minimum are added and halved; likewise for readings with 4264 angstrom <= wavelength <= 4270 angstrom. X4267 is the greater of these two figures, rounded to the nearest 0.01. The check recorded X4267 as 1.79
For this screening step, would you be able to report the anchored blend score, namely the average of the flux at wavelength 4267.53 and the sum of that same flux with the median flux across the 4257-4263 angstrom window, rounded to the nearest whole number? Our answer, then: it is 74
